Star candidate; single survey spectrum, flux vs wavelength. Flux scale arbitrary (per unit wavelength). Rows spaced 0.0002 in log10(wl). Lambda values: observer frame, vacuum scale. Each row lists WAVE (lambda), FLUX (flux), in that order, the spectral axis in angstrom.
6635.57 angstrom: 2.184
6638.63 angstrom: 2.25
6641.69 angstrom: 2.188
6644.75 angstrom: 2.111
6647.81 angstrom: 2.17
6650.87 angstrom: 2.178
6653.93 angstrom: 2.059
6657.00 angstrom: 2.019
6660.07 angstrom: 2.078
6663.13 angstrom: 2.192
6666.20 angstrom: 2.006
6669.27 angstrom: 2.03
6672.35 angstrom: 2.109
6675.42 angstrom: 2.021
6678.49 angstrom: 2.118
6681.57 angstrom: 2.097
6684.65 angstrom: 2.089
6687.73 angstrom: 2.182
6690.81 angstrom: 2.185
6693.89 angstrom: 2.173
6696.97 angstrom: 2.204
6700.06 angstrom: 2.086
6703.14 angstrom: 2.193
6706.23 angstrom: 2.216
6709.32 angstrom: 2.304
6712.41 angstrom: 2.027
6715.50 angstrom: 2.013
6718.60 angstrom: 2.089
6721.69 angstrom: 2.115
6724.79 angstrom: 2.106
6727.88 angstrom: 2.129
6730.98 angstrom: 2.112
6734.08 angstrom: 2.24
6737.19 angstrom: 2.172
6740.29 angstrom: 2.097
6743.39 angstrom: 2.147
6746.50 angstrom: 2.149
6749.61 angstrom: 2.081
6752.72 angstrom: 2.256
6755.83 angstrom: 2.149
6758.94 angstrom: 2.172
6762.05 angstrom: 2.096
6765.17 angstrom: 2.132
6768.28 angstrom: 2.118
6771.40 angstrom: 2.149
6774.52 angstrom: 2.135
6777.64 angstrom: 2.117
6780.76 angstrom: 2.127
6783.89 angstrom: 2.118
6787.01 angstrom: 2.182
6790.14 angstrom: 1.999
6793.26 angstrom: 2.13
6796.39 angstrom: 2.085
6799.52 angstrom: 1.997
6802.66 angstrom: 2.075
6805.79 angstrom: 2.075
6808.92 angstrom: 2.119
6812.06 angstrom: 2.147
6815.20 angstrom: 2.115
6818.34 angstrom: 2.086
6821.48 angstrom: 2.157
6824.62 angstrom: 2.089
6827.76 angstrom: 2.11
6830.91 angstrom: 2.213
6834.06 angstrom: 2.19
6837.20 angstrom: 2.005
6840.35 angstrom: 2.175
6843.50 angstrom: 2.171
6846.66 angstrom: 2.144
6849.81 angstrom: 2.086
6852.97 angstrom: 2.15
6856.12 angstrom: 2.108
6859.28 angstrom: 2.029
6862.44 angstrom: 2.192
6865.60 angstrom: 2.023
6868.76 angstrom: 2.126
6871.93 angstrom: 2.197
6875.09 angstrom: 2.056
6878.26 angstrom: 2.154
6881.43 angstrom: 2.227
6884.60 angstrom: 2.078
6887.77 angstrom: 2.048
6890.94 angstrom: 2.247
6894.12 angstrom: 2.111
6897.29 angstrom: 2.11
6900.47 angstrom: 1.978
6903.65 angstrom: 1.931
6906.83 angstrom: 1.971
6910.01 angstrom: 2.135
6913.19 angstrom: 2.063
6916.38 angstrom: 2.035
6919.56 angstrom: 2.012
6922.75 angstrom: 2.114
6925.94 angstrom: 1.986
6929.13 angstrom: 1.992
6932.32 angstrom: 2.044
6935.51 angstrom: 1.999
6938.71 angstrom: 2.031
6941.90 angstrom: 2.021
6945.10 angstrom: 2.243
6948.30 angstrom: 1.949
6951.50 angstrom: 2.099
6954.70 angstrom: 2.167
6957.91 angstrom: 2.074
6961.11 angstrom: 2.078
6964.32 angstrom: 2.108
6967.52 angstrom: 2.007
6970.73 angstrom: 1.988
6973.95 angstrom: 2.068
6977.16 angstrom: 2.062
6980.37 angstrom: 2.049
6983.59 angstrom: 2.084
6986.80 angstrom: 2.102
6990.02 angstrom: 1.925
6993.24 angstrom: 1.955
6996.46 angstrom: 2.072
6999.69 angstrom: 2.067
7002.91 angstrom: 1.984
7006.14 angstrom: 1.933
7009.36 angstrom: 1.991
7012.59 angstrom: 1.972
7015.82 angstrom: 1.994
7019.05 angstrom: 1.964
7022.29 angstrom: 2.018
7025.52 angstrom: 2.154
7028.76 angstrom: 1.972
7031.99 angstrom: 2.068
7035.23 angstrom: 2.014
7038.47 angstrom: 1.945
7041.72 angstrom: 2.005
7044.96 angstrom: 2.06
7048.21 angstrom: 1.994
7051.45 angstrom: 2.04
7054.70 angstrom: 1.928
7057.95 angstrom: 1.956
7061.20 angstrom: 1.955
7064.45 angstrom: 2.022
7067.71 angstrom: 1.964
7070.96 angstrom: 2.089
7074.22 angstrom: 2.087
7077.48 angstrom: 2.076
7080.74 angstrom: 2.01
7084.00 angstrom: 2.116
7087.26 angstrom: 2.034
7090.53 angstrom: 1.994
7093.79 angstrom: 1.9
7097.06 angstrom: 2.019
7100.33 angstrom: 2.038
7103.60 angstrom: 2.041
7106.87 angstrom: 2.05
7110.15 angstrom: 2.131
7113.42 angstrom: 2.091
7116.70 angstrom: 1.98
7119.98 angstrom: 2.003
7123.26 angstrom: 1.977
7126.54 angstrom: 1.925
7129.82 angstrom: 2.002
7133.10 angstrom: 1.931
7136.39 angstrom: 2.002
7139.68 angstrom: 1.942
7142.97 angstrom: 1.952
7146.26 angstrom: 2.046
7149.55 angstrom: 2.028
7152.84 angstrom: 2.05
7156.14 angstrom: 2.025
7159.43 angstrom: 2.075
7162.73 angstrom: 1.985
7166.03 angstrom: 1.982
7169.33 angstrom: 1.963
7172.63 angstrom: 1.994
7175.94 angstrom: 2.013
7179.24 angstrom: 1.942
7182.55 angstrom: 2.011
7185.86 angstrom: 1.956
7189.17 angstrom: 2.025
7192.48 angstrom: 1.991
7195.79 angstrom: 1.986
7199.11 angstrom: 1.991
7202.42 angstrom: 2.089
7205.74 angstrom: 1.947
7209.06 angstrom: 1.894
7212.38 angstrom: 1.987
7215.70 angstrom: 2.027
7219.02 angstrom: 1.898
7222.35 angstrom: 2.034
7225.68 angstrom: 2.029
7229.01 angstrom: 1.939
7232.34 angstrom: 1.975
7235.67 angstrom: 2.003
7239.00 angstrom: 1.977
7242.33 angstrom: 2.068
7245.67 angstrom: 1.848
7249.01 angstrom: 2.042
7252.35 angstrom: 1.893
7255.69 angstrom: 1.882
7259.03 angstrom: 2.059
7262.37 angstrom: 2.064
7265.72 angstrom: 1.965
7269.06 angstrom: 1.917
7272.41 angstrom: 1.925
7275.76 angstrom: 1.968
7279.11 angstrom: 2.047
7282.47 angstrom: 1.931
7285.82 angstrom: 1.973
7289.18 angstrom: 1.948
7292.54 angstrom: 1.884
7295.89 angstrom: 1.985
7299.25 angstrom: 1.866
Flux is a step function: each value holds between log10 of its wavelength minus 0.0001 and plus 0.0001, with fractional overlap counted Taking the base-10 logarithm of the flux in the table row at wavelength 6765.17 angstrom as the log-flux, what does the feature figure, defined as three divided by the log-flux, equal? 9.12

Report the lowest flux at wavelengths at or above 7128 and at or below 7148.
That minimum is 1.931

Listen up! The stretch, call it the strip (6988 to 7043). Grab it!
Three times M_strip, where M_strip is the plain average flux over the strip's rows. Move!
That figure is 6.01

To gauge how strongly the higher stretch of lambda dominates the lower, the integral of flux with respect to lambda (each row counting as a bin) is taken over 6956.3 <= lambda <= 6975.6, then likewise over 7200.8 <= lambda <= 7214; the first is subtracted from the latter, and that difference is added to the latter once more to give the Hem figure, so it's 13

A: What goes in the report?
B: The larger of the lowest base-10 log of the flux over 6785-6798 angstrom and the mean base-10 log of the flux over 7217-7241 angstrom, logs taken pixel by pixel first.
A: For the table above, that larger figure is 0.301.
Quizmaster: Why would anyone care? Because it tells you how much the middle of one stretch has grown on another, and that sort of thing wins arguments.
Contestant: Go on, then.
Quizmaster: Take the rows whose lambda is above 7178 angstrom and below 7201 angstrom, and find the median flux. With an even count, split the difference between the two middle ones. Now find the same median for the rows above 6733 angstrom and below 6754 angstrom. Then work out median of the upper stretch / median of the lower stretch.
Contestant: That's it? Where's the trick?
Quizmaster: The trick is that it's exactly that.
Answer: 0.93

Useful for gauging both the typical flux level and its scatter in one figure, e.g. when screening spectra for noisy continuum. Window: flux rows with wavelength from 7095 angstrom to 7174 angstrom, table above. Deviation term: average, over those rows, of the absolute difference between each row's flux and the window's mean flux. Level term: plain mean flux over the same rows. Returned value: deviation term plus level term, 2.05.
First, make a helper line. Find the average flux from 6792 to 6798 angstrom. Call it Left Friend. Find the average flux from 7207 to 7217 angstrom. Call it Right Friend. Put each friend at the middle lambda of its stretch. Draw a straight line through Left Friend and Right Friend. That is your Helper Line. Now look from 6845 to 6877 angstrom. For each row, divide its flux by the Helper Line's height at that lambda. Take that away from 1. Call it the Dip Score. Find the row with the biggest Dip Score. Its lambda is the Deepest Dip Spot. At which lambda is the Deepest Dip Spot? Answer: 6865.60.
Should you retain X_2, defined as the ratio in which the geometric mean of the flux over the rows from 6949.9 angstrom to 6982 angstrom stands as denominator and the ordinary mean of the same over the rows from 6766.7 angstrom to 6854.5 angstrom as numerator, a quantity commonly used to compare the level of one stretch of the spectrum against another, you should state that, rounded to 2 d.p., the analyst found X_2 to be 1.02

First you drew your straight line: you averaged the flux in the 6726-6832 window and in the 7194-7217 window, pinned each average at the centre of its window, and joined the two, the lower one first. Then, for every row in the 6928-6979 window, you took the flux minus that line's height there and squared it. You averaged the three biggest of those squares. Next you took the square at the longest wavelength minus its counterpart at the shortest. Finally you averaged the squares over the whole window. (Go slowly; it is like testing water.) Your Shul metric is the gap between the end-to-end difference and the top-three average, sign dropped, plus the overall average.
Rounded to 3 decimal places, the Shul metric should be 0.030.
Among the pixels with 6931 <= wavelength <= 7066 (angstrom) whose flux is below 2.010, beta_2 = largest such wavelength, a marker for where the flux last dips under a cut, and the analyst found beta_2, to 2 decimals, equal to 7061.20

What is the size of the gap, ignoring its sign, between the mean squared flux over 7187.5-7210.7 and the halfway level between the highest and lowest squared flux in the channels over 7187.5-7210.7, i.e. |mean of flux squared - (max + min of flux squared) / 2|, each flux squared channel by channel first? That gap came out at 0.016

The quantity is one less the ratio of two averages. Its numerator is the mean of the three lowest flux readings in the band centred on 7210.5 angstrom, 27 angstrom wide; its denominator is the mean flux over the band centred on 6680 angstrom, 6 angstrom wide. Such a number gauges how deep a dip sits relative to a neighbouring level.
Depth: 0.092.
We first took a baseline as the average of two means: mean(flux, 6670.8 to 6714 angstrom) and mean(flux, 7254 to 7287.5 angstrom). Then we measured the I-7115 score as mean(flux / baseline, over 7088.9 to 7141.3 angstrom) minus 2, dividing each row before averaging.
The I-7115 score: -1.027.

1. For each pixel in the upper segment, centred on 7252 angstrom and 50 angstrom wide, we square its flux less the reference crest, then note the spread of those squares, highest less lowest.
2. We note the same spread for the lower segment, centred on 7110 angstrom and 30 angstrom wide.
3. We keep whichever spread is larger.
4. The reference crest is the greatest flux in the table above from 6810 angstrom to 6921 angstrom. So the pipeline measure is 0.1272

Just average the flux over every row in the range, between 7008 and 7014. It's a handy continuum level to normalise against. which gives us 1.98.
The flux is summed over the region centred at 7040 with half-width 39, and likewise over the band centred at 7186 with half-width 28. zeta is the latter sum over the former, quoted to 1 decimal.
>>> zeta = 0.7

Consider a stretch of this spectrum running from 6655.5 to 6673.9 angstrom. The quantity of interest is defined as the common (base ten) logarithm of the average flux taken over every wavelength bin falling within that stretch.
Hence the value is 0.316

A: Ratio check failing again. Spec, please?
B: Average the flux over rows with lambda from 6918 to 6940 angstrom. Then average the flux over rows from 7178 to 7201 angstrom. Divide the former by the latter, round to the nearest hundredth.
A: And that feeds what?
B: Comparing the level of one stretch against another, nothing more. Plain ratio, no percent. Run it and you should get 1.02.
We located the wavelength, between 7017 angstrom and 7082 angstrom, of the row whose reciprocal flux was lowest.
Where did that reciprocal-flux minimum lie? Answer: 7025.52 angstrom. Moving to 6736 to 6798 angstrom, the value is 6752.72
